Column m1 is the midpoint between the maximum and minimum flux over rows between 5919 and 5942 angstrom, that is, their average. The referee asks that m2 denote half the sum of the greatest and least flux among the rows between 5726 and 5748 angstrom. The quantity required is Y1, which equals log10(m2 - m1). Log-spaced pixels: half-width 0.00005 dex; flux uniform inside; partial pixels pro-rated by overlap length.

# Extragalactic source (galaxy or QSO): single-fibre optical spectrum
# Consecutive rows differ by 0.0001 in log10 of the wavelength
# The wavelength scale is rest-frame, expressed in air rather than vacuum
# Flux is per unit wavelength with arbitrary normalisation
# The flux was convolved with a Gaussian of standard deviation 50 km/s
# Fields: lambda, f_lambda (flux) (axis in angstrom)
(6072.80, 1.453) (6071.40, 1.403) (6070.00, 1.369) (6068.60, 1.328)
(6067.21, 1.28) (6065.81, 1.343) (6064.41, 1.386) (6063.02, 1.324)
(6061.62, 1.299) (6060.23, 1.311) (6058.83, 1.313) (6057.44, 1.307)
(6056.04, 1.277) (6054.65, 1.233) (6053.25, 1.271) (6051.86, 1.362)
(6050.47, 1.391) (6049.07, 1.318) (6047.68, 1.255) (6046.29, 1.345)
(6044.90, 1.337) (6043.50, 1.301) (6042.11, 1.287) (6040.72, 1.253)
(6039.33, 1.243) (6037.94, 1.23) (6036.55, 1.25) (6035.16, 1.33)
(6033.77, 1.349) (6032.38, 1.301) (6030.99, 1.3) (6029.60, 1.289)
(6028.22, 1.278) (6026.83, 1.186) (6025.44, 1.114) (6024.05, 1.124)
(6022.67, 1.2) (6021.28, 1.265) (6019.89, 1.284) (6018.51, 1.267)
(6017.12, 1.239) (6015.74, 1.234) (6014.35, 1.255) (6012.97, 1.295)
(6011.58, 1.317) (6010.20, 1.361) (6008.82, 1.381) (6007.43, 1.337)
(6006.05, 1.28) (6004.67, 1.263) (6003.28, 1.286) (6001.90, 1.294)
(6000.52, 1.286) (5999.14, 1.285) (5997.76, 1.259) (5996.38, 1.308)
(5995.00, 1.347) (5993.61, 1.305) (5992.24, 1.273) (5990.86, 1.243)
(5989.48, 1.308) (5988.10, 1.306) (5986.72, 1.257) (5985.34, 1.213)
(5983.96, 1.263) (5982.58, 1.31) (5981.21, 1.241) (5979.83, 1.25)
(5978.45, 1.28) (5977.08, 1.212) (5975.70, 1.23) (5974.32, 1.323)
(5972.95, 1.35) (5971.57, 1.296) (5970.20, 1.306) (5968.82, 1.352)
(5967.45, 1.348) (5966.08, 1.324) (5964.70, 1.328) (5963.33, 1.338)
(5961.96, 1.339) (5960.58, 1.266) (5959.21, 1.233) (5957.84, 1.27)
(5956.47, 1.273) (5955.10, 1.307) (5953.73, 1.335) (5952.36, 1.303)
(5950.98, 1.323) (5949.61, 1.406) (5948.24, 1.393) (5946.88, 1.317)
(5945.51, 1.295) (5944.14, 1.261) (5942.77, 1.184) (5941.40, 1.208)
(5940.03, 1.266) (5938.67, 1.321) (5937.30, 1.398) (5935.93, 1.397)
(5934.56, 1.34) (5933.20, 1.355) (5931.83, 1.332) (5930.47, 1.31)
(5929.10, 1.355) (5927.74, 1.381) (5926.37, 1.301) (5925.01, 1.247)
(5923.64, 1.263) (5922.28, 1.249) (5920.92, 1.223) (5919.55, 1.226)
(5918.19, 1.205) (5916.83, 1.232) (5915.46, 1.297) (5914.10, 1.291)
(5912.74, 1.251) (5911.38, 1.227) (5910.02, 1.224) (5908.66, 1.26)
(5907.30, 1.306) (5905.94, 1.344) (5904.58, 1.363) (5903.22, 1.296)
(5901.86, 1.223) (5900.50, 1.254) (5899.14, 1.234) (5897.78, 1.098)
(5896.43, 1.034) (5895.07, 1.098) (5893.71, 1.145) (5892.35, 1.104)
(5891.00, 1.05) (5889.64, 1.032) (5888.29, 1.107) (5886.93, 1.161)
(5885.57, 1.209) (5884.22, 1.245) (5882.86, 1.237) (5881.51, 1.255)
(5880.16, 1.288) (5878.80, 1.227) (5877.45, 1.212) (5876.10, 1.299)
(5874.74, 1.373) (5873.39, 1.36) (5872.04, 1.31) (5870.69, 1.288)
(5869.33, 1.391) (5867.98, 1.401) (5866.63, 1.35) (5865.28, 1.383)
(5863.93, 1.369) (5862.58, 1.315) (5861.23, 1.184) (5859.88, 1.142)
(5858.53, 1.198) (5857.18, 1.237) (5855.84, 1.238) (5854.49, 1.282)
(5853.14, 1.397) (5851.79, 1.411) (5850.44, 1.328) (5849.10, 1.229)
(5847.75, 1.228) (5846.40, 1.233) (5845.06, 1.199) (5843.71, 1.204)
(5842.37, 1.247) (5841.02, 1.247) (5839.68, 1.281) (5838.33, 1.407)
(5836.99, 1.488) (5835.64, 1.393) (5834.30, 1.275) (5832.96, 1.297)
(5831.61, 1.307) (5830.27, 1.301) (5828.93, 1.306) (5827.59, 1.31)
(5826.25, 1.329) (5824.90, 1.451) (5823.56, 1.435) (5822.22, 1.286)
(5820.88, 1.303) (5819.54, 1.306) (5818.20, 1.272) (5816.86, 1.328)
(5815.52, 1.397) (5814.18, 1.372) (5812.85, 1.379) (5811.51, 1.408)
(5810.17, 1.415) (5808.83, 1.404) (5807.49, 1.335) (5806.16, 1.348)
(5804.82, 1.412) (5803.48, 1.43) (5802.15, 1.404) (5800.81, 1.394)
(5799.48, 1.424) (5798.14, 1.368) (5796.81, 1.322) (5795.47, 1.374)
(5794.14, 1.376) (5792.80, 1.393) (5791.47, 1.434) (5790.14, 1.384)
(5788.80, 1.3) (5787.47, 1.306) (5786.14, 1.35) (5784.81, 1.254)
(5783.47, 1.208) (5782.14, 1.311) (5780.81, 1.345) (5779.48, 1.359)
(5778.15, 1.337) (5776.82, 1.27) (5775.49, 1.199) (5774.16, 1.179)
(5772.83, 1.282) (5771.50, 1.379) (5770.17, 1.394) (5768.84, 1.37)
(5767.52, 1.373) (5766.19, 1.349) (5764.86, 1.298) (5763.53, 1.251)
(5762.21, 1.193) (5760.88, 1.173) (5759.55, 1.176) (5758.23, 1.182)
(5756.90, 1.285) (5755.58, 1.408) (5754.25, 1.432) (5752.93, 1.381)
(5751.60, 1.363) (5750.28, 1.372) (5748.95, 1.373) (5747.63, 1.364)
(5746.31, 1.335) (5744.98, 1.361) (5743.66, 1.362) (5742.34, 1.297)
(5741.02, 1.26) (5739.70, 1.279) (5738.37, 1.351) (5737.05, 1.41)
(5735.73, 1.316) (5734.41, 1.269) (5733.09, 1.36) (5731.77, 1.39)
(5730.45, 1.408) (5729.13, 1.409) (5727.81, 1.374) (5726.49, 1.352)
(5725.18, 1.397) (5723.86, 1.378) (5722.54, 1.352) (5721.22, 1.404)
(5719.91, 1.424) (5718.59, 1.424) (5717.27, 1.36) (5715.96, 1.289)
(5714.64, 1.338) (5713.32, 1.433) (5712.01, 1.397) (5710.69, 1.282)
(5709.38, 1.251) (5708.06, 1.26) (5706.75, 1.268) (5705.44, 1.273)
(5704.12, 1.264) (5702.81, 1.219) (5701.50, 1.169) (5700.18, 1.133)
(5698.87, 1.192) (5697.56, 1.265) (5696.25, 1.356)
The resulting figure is -1.5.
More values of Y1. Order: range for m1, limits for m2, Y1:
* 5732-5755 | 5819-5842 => -1.7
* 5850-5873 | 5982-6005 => -2.5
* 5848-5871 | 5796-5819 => -1.1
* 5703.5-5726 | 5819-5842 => -1.6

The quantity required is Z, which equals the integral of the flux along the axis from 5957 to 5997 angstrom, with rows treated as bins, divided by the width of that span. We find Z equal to 1.290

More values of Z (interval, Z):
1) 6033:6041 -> 1.277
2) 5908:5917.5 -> 1.254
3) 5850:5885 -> 1.296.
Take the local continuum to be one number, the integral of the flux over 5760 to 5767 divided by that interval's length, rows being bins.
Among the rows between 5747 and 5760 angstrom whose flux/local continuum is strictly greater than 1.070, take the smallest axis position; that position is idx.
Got 5747.63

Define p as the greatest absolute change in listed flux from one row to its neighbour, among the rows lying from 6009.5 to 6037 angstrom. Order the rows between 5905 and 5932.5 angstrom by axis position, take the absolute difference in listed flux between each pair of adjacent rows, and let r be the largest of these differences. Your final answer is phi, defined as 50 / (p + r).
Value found 291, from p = 0.092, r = 0.080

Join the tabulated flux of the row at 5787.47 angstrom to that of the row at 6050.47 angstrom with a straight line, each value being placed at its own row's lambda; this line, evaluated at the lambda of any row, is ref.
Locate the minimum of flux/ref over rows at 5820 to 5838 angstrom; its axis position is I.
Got 5834.30 angstrom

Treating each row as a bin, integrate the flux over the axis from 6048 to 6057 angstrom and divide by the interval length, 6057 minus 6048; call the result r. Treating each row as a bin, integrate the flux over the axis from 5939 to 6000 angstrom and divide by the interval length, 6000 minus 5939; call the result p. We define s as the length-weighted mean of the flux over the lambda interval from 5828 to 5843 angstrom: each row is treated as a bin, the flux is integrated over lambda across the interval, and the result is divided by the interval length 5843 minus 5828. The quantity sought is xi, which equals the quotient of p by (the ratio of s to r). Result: 1.28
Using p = 1.29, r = 1.31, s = 1.32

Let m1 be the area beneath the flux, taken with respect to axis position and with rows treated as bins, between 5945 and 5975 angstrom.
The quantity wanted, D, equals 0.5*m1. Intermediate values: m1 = 40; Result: 20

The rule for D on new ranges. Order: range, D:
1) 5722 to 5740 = 12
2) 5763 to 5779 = 10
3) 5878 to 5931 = 33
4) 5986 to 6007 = 14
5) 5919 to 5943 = 16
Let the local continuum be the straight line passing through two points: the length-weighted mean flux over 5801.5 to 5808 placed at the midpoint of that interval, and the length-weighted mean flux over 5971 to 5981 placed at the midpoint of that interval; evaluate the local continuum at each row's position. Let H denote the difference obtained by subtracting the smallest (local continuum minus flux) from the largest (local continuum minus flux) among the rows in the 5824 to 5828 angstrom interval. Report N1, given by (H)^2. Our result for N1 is 0.0194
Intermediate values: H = 0.139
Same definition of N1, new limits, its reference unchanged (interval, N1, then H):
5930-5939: 0.0086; 0.093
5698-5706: 0.0206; 0.144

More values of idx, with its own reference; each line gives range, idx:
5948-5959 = 5948.24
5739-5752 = 5743.66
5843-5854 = 5851.79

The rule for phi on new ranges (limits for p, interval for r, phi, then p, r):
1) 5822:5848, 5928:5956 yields 216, 0.149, 0.083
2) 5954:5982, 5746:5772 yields 231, 0.093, 0.123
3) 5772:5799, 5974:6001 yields 255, 0.103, 0.093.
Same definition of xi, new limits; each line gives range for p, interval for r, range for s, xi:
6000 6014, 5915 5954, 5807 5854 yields 1.28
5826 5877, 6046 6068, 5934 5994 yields 1.32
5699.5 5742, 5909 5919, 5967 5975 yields 1.25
